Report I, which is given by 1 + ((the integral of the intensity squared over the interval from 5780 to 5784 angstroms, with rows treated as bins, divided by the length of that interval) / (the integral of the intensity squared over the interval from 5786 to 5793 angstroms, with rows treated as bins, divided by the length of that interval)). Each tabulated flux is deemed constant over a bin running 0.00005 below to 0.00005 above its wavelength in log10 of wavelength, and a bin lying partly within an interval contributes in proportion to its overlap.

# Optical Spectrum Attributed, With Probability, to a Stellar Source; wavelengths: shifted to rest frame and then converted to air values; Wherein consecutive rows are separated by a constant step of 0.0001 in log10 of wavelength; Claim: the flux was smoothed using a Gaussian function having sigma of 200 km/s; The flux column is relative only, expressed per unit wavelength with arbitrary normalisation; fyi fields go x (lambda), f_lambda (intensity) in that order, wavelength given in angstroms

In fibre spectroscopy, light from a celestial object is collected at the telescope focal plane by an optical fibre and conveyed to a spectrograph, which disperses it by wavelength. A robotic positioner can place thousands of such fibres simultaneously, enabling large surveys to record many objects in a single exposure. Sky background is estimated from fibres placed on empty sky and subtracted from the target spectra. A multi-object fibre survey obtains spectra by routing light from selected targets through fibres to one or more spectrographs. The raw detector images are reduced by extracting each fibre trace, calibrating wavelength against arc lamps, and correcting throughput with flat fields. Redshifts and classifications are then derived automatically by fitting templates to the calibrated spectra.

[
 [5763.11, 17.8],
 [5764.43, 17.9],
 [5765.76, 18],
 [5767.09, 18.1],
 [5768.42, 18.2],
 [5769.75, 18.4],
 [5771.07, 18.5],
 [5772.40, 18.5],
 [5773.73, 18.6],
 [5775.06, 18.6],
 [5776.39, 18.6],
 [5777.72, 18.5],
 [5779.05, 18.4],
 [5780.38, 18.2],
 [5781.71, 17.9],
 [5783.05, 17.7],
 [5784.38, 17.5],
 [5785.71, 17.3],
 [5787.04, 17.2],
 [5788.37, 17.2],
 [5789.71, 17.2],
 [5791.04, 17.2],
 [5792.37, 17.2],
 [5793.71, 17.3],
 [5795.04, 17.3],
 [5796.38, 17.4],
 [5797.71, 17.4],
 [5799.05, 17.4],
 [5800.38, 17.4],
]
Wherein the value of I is 2.08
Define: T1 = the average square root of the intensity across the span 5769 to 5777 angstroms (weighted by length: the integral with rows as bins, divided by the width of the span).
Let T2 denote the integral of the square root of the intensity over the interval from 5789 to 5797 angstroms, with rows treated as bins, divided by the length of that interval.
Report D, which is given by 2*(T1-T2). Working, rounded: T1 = 4.31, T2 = 4.151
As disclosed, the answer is 0.31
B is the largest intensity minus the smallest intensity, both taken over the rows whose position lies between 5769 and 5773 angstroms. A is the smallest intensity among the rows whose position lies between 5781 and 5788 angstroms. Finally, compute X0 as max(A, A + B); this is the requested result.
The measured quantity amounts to 17.3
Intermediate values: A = 17.2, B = 0.10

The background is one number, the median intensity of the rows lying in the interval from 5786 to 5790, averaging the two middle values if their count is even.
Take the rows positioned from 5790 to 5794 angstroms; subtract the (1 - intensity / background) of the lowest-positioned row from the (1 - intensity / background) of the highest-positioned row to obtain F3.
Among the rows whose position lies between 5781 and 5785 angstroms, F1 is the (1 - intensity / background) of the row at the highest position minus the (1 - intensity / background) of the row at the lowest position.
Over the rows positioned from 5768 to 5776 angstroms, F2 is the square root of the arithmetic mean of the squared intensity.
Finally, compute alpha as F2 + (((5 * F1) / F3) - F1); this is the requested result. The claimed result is -1.6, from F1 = 0.023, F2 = 18.47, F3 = -0.006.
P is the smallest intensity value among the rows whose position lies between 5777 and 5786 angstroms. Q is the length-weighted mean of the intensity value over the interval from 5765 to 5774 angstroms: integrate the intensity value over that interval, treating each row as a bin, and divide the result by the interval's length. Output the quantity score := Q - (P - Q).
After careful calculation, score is 19.3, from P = 17.3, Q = 18.3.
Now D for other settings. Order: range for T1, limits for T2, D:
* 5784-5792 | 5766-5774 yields -0.25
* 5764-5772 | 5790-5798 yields 0.21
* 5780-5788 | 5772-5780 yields -0.22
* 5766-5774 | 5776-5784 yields 0.05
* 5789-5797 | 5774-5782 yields -0.28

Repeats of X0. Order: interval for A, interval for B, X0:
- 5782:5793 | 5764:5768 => 17.4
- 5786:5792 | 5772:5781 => 17.6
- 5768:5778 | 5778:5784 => 18.9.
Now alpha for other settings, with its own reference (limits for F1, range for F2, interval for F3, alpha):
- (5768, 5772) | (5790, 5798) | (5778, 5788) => 16.1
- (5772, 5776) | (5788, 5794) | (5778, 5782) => 16.2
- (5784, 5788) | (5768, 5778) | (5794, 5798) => 3.5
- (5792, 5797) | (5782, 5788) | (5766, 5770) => 20.8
